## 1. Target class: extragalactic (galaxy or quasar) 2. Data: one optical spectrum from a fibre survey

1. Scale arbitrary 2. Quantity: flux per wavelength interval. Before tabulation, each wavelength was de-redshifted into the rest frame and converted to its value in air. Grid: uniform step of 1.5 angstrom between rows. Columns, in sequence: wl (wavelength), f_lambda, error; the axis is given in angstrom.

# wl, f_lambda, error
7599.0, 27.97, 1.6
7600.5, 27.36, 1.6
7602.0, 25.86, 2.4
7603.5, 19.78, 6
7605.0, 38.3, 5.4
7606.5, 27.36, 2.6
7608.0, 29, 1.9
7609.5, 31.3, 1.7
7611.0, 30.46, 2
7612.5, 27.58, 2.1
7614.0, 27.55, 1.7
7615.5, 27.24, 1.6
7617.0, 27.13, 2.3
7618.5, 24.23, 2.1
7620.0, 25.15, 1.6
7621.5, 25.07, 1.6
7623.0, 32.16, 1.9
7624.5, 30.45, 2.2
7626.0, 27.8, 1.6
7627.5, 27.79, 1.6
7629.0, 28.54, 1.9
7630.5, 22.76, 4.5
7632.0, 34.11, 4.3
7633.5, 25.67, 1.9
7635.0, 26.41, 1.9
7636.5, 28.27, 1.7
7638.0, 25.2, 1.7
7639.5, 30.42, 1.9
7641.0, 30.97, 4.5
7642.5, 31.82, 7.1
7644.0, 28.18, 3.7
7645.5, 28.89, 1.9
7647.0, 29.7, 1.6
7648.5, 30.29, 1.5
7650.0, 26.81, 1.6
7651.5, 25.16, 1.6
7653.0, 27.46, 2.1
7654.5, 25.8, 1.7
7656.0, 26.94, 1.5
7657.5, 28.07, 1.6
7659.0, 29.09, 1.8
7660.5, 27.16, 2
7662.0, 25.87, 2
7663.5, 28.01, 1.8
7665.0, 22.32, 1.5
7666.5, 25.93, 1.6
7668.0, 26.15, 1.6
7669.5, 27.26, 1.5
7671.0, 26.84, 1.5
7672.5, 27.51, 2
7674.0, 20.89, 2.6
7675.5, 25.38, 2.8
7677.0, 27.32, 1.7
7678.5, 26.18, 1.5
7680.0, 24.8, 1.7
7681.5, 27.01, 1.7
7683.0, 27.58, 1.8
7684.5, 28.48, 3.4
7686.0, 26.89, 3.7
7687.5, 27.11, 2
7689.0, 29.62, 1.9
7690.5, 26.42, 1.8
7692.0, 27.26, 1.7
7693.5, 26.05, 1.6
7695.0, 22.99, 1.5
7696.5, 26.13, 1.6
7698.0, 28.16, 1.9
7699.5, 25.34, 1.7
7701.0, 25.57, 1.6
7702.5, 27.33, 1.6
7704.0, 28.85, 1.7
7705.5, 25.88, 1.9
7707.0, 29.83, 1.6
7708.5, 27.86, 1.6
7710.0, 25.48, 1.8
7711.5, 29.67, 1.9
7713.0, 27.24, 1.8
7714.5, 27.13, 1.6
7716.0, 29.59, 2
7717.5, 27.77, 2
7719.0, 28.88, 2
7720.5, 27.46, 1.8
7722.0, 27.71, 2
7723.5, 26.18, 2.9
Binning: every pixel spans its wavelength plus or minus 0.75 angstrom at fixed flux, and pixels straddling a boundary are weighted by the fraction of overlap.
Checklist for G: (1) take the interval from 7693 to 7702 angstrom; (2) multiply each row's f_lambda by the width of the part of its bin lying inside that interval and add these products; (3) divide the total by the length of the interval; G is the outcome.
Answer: 26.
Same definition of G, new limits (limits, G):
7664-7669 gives 25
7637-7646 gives 29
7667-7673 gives 27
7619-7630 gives 28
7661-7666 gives 26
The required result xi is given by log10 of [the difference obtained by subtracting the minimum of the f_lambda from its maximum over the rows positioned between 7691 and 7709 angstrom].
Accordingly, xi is 0.84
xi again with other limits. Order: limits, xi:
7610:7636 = 1.05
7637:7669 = 0.98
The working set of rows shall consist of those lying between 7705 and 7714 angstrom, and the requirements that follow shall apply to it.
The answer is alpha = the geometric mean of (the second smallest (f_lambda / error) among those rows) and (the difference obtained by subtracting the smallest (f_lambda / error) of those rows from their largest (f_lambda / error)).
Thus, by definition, 8.4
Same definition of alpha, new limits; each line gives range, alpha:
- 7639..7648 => 9.8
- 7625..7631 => 13.6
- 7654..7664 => 8.3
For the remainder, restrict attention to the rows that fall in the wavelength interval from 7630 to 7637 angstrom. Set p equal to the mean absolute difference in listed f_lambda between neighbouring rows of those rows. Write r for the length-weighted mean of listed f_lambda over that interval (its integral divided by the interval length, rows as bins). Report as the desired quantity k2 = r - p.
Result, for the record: 22.0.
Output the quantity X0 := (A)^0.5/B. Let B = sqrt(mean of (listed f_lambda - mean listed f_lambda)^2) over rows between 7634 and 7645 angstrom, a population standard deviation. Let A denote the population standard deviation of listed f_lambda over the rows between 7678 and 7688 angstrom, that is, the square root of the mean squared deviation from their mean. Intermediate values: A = 1.06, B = 2.26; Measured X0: 0.46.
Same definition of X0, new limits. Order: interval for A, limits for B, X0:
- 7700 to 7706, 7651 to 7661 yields 0.93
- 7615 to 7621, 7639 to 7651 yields 0.75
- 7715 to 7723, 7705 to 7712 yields 0.49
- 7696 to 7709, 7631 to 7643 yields 0.41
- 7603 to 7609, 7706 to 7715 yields 1.70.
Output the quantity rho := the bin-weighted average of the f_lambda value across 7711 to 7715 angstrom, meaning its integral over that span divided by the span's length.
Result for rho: 28.0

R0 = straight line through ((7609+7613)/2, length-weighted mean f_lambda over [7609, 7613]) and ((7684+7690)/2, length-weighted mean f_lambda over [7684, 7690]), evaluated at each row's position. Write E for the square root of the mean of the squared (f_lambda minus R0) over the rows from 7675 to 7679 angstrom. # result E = 2.1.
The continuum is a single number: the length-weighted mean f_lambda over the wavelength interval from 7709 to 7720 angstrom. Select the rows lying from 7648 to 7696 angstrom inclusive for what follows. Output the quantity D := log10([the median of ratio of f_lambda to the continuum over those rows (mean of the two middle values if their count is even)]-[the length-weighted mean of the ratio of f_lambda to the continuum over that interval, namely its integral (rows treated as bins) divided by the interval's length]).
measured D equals -1.9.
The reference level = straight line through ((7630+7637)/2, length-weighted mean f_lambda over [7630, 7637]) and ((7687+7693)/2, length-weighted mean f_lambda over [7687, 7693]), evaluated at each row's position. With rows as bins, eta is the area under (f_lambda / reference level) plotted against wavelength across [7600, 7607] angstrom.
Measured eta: 7.0 angstrom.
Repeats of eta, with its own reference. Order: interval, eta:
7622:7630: 8.4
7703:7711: 8.0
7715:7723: 8.2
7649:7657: 7.7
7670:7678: 7.4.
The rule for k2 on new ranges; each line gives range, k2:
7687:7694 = 25.4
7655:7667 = 24.3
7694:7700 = 23.0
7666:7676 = 23.5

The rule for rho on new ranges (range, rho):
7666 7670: 26.4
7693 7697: 24.9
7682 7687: 27.6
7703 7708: 28.1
